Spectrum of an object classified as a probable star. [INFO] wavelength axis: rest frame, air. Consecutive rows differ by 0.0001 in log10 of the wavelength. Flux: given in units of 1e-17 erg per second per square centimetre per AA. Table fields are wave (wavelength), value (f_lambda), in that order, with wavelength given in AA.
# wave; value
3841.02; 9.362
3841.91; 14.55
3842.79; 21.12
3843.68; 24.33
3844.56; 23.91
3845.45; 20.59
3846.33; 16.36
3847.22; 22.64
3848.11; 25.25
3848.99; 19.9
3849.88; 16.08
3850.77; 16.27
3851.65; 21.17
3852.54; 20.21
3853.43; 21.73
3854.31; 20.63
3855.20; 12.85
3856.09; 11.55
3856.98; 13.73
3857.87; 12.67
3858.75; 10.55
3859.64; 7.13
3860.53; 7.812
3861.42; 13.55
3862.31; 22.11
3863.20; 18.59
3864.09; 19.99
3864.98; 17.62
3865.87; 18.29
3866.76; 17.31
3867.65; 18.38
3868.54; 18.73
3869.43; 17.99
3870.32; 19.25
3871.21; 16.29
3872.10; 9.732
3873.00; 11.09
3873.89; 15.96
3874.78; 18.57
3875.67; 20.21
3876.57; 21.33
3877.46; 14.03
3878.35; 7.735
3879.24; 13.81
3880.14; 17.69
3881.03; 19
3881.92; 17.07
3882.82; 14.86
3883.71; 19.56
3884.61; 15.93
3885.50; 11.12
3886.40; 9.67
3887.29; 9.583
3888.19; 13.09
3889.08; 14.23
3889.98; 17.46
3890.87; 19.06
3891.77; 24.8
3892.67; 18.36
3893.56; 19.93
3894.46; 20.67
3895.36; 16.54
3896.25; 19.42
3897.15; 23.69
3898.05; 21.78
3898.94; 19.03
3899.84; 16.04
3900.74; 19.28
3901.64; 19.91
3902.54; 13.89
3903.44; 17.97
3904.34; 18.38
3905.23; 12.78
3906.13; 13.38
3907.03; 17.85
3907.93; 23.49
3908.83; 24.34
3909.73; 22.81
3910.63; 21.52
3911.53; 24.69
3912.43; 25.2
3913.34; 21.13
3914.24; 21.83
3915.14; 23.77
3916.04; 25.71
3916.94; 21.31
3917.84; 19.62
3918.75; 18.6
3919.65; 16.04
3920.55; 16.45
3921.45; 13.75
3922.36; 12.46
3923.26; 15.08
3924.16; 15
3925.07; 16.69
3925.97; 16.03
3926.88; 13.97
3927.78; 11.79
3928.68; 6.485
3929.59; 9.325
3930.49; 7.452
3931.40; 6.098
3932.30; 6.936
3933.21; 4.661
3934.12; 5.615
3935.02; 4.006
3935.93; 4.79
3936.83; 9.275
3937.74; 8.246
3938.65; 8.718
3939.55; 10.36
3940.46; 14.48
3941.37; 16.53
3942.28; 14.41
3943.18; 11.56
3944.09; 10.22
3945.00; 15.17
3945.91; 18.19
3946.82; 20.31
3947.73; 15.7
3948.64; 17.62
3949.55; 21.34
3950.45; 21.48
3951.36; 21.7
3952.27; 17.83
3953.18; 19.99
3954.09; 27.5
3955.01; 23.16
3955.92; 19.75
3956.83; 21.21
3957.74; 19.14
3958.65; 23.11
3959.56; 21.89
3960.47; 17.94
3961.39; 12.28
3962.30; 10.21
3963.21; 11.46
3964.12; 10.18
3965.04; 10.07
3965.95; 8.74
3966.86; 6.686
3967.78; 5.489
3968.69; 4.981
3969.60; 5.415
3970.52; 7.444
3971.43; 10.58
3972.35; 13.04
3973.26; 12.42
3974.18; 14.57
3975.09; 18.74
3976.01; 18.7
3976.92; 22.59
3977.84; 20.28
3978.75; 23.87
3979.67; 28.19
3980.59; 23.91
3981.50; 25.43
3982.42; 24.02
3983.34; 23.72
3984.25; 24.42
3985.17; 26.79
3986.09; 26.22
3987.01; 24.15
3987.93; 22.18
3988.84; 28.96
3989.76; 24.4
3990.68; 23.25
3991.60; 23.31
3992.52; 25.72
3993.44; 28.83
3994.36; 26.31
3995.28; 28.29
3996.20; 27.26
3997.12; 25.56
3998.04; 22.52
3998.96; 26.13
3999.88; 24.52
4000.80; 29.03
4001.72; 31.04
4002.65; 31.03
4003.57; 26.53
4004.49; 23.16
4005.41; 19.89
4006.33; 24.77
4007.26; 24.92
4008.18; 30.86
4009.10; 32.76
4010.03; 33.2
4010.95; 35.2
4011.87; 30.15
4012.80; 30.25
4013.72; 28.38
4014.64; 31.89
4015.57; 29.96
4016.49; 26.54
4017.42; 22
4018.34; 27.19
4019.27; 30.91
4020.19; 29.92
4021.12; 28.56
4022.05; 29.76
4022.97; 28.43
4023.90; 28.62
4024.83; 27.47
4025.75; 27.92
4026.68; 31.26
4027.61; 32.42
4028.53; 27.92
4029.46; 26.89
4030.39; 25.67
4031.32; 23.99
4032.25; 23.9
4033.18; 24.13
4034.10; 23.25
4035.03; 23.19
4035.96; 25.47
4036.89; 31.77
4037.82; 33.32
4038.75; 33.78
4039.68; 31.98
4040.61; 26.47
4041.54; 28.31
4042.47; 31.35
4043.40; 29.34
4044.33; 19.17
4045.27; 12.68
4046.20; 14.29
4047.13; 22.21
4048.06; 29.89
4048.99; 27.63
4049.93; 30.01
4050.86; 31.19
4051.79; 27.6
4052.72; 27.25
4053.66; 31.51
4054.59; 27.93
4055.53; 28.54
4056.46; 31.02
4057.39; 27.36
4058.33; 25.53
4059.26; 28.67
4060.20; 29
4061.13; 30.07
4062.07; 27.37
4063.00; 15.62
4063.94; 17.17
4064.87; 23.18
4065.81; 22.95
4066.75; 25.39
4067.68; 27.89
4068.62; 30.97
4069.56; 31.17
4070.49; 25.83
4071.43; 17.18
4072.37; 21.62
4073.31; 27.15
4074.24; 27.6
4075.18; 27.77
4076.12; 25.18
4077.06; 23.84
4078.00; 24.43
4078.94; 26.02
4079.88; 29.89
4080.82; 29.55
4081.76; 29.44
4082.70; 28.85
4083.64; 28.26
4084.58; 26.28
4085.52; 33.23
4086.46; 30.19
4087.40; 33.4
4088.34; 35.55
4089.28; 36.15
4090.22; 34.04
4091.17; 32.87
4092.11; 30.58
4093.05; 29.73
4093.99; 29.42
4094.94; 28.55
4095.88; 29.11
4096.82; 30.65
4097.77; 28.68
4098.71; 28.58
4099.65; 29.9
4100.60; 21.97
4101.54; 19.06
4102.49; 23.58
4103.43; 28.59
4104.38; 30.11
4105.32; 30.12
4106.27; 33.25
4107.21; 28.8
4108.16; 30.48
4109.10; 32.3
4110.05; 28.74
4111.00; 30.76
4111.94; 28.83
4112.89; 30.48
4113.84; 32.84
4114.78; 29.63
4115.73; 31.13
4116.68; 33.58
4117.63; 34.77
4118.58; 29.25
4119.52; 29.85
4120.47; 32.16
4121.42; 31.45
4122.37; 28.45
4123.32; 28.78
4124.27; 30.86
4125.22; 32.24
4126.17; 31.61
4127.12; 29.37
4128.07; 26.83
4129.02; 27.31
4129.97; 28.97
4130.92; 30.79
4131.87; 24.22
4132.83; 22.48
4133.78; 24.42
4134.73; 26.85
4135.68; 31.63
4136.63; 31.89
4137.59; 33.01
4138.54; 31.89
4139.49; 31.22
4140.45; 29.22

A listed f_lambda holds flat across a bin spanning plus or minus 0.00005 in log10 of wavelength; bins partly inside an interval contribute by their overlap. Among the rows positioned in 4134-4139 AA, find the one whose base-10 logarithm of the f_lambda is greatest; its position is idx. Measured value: 4137.59 AA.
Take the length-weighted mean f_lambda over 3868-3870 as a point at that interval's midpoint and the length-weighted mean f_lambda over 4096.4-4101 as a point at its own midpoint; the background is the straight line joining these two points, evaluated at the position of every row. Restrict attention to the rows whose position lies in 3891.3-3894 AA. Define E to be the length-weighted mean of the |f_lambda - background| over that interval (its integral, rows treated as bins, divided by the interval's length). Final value 2.31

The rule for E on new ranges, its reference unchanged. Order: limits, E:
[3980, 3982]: 1.79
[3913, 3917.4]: 2.43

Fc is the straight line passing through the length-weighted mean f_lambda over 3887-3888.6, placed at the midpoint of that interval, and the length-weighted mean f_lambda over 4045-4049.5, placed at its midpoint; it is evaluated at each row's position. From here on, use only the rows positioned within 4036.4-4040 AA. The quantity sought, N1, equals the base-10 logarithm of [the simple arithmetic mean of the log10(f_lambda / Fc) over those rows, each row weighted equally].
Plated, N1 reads -0.7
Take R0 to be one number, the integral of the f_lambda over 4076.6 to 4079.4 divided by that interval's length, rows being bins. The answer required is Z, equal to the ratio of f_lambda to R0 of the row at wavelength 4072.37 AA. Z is 0.9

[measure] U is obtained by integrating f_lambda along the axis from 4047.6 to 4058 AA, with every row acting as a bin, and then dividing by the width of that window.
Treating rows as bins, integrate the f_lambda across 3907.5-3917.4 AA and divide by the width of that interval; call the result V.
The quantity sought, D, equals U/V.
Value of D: 1.25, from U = 29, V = 23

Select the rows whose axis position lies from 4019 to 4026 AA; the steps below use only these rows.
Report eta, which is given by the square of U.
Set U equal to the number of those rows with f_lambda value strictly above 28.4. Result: 36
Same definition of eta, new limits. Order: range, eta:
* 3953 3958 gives 0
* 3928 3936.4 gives 0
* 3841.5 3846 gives 0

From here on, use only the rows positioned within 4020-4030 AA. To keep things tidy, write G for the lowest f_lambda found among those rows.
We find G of 26.89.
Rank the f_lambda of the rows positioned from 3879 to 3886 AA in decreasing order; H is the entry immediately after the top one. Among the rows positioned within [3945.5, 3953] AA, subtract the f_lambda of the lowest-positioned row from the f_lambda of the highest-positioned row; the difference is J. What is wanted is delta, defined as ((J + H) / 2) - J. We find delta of 9.7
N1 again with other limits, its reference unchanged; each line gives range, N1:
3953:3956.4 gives -0.8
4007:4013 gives -0.7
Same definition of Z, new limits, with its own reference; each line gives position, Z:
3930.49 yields 0.3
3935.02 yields 0.2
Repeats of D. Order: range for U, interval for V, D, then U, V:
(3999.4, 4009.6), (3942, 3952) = 1.58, 27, 17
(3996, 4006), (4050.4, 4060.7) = 0.91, 26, 29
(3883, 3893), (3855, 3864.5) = 1.14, 16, 14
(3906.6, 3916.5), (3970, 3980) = 1.34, 23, 17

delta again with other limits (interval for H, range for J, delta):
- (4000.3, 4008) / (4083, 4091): 12.6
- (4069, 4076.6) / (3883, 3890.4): 14.9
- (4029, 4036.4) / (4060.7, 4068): 13.9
